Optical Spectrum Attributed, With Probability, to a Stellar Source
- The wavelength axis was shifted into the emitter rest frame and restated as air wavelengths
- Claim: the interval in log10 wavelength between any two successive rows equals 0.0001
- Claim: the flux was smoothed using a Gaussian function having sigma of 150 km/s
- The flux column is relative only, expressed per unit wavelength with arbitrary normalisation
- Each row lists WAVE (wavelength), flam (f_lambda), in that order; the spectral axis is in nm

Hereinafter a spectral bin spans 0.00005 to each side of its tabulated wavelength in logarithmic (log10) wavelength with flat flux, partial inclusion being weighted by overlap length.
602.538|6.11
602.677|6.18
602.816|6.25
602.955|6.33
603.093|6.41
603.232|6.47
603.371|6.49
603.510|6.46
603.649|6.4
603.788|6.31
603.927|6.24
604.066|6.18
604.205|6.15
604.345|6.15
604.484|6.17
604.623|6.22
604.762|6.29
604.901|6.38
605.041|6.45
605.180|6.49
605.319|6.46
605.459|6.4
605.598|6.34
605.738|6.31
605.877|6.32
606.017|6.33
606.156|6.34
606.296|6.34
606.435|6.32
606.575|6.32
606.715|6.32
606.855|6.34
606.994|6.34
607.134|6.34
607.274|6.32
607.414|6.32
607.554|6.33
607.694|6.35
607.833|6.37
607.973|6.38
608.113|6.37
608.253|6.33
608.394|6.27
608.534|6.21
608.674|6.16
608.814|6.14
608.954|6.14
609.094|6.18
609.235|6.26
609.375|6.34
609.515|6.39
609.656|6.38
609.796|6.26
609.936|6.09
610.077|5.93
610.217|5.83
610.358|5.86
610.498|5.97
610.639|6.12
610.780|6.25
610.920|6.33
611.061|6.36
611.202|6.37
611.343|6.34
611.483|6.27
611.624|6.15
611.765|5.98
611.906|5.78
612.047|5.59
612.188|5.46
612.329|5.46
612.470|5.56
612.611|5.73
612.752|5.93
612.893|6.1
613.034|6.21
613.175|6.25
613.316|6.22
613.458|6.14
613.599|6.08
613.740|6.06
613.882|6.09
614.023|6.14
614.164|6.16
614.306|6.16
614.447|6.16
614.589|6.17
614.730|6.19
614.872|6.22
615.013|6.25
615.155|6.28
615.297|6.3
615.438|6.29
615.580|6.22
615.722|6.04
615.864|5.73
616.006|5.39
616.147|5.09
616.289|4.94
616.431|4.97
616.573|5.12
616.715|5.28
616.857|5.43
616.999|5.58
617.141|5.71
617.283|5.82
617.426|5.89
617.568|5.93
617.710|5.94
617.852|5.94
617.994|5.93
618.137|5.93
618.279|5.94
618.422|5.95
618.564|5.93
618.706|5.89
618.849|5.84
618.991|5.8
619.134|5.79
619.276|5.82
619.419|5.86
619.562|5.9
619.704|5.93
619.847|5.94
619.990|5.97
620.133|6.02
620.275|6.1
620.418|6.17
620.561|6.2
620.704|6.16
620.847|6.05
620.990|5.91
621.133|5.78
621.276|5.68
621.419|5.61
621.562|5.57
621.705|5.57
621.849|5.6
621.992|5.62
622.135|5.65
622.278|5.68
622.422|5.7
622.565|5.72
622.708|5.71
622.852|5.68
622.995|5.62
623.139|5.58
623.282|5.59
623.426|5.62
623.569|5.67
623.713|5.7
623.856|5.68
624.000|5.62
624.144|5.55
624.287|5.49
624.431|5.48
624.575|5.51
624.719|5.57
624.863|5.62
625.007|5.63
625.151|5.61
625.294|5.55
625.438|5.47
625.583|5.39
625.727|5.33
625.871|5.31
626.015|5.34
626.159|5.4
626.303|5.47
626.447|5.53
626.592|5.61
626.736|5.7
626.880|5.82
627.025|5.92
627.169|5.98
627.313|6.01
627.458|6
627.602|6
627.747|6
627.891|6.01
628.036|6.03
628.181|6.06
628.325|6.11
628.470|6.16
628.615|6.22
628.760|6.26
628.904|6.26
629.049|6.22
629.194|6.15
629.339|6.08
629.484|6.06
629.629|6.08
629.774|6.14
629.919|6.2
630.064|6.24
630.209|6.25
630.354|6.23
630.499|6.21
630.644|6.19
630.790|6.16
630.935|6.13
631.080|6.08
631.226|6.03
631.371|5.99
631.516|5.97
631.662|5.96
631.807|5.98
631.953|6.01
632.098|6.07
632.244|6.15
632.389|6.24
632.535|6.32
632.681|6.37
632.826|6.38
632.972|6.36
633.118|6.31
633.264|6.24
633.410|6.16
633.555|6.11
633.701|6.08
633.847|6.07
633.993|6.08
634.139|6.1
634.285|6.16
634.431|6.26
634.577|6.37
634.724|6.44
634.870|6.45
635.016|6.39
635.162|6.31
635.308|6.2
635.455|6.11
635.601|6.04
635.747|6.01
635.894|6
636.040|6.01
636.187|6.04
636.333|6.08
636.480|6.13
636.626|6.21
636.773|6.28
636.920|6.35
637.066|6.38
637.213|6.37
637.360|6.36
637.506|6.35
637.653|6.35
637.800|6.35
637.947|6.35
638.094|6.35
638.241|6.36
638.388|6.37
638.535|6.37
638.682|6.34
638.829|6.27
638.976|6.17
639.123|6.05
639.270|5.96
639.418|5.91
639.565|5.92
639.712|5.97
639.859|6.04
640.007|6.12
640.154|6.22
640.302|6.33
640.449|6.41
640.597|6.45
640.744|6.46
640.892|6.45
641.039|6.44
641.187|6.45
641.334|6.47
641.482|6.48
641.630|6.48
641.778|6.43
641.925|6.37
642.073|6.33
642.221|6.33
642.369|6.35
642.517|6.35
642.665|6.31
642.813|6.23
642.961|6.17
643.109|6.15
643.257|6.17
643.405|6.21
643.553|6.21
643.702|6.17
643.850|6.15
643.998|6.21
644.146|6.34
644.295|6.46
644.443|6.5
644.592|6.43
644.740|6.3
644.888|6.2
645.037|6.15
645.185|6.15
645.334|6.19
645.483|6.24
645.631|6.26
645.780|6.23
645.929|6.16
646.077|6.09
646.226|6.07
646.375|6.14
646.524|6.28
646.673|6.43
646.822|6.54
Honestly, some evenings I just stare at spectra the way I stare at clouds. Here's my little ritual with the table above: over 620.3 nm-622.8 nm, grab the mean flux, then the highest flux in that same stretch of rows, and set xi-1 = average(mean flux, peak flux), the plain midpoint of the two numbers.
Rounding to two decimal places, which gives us 5.99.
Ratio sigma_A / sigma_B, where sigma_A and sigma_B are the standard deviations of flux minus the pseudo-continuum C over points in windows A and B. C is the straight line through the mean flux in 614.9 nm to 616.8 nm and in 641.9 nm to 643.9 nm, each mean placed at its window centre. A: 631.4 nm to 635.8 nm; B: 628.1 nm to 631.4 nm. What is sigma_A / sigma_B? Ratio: 1.70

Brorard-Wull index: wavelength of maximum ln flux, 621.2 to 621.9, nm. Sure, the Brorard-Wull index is 621.276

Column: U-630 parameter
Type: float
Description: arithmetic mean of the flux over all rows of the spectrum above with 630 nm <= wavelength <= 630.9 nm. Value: 6.21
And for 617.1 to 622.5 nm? 5.86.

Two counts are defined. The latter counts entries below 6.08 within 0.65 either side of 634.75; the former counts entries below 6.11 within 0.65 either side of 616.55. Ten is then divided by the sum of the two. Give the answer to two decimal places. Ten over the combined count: 1.11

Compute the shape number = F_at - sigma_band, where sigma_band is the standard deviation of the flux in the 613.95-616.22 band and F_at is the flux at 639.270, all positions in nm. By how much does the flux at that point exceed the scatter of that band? 5.6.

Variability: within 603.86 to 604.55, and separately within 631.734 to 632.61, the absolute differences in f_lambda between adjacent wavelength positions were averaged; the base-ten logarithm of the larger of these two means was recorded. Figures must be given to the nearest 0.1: -1.2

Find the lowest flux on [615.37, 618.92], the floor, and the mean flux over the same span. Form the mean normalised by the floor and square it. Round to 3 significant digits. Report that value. 1.34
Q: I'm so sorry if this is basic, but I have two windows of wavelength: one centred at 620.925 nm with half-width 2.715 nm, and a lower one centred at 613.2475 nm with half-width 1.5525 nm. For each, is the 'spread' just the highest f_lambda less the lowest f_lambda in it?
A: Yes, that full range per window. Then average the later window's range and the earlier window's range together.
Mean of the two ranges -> 0.7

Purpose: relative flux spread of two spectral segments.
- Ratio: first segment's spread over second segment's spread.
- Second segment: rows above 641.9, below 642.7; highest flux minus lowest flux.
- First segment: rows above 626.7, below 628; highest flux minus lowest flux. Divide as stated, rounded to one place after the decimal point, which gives 5.2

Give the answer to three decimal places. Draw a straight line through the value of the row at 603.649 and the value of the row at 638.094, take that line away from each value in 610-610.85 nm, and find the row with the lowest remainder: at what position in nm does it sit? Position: 610.217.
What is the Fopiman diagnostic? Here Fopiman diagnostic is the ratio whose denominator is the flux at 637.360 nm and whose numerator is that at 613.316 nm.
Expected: 0.98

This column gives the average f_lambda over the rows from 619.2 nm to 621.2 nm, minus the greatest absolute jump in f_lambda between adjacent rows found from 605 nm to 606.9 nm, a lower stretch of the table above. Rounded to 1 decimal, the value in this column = 5.9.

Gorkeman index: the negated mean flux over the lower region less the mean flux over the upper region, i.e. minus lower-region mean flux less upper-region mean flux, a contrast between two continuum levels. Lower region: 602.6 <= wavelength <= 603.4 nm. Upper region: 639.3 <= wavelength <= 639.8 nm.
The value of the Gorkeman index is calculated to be -12.3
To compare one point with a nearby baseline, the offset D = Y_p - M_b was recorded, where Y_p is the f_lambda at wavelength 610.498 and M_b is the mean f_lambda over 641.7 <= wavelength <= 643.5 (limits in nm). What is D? -0.31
